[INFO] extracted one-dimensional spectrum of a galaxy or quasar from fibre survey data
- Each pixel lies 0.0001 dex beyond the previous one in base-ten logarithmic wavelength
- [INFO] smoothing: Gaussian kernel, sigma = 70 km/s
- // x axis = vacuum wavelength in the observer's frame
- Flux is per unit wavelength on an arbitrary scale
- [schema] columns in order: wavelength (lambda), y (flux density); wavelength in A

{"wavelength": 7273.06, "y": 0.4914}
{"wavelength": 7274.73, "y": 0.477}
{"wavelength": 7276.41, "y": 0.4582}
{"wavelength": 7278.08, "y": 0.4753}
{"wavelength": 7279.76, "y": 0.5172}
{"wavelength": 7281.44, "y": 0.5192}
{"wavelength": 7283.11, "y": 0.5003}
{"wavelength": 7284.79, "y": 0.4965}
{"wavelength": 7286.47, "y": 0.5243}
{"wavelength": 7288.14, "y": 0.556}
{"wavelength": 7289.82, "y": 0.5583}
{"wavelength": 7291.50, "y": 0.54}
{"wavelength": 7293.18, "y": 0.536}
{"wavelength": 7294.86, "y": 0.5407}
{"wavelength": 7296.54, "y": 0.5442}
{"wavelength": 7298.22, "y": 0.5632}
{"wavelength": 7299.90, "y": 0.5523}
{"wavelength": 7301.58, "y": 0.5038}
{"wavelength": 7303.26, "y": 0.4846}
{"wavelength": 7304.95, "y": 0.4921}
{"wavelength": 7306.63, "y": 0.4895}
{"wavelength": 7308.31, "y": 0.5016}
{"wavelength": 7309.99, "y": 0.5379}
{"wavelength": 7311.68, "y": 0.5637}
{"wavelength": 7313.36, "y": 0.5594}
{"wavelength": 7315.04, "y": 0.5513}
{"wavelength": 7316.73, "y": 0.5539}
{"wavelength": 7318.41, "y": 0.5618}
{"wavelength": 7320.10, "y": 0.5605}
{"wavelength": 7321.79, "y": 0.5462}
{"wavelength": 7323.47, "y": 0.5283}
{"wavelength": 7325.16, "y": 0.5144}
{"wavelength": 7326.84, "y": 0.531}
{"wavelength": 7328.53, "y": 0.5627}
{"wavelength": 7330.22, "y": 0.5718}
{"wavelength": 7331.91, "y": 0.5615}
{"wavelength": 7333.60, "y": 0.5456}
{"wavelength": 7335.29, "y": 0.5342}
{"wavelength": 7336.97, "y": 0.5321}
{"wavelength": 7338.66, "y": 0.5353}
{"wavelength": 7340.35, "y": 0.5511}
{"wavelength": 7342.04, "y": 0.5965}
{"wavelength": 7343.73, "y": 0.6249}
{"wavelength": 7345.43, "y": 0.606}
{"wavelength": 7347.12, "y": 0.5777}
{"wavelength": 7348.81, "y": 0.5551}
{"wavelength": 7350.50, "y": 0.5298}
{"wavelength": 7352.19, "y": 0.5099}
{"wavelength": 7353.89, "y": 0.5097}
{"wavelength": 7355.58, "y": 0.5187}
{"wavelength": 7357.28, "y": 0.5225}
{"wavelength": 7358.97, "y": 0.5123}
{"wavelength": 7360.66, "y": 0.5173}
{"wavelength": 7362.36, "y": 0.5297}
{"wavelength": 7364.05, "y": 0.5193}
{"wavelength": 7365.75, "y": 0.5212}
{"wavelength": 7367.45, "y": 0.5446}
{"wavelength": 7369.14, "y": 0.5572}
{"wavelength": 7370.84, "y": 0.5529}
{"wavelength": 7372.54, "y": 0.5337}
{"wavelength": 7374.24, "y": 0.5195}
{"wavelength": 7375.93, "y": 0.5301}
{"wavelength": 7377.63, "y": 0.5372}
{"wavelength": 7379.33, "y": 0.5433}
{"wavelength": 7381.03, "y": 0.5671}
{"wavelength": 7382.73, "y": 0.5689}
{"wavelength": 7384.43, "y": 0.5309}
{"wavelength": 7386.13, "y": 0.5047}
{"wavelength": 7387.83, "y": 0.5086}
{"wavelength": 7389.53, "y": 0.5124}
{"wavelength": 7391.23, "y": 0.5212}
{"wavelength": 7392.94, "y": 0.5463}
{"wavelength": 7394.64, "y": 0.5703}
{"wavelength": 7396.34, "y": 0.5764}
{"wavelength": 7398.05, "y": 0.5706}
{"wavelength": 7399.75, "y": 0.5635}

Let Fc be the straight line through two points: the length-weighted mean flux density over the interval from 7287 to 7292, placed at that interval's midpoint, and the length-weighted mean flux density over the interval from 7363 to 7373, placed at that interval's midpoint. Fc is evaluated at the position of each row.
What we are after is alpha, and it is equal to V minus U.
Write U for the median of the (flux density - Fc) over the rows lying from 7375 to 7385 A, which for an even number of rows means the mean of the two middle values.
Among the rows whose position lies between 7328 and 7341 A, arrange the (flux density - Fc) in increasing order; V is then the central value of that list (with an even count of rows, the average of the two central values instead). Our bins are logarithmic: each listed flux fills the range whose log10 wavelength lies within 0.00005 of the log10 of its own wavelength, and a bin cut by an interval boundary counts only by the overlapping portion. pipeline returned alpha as 0.001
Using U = 0.004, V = 0.005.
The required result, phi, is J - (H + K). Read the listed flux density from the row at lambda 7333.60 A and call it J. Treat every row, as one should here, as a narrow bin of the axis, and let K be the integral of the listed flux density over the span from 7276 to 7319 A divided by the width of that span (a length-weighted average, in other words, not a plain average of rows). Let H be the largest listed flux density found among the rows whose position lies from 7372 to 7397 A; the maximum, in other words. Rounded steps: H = 0.5764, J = 0.5456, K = 0.527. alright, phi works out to -0.56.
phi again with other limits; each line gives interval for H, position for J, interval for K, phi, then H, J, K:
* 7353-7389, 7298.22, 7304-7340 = -0.55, 0.5689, 0.5632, 0.540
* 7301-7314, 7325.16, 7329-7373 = -0.59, 0.5637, 0.5144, 0.545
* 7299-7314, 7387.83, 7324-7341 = -0.60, 0.5637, 0.5086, 0.544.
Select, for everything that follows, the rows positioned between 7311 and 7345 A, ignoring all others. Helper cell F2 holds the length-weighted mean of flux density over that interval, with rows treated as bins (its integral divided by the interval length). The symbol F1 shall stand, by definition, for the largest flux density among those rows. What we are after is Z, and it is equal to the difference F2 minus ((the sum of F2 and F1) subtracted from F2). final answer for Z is 1.180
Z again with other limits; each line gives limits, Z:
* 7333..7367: 1.167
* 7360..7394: 1.102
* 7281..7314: 1.092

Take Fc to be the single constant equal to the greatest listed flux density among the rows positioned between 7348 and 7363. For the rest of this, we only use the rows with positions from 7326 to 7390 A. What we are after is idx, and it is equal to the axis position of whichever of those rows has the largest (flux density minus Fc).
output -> 7343.73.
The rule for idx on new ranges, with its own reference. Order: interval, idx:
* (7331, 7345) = 7343.73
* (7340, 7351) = 7343.73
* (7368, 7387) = 7382.73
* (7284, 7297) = 7289.82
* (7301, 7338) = 7330.22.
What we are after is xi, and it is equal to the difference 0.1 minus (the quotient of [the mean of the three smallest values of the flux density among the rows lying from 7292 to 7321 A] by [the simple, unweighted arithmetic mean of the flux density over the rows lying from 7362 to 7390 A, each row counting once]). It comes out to -0.81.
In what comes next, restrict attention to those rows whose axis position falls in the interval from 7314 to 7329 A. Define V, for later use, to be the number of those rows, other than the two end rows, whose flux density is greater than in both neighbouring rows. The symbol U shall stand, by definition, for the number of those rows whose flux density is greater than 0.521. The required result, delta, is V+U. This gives 9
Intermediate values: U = 8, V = 1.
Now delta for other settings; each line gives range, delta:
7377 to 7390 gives 6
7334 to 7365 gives 15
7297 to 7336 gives 21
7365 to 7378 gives 8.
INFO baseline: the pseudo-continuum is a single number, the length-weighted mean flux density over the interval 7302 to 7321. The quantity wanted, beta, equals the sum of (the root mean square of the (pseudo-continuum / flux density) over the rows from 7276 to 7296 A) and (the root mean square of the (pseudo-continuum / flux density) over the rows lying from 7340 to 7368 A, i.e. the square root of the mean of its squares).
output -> 2.01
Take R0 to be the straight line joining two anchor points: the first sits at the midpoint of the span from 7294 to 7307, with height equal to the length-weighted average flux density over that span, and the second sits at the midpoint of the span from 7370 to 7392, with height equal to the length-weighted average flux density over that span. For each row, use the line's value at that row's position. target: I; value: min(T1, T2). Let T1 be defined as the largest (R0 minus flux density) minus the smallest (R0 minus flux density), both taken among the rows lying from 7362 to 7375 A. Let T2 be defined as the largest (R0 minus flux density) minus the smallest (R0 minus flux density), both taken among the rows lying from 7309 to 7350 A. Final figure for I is 0.04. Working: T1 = 0.038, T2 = 0.11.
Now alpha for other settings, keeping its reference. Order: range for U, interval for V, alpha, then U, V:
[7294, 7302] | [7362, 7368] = -0.008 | -0.006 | -0.013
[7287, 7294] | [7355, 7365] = -0.017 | -0.003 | -0.020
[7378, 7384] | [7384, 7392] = -0.053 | 0.031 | -0.022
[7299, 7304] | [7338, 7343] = 0.054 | -0.045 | 0.008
